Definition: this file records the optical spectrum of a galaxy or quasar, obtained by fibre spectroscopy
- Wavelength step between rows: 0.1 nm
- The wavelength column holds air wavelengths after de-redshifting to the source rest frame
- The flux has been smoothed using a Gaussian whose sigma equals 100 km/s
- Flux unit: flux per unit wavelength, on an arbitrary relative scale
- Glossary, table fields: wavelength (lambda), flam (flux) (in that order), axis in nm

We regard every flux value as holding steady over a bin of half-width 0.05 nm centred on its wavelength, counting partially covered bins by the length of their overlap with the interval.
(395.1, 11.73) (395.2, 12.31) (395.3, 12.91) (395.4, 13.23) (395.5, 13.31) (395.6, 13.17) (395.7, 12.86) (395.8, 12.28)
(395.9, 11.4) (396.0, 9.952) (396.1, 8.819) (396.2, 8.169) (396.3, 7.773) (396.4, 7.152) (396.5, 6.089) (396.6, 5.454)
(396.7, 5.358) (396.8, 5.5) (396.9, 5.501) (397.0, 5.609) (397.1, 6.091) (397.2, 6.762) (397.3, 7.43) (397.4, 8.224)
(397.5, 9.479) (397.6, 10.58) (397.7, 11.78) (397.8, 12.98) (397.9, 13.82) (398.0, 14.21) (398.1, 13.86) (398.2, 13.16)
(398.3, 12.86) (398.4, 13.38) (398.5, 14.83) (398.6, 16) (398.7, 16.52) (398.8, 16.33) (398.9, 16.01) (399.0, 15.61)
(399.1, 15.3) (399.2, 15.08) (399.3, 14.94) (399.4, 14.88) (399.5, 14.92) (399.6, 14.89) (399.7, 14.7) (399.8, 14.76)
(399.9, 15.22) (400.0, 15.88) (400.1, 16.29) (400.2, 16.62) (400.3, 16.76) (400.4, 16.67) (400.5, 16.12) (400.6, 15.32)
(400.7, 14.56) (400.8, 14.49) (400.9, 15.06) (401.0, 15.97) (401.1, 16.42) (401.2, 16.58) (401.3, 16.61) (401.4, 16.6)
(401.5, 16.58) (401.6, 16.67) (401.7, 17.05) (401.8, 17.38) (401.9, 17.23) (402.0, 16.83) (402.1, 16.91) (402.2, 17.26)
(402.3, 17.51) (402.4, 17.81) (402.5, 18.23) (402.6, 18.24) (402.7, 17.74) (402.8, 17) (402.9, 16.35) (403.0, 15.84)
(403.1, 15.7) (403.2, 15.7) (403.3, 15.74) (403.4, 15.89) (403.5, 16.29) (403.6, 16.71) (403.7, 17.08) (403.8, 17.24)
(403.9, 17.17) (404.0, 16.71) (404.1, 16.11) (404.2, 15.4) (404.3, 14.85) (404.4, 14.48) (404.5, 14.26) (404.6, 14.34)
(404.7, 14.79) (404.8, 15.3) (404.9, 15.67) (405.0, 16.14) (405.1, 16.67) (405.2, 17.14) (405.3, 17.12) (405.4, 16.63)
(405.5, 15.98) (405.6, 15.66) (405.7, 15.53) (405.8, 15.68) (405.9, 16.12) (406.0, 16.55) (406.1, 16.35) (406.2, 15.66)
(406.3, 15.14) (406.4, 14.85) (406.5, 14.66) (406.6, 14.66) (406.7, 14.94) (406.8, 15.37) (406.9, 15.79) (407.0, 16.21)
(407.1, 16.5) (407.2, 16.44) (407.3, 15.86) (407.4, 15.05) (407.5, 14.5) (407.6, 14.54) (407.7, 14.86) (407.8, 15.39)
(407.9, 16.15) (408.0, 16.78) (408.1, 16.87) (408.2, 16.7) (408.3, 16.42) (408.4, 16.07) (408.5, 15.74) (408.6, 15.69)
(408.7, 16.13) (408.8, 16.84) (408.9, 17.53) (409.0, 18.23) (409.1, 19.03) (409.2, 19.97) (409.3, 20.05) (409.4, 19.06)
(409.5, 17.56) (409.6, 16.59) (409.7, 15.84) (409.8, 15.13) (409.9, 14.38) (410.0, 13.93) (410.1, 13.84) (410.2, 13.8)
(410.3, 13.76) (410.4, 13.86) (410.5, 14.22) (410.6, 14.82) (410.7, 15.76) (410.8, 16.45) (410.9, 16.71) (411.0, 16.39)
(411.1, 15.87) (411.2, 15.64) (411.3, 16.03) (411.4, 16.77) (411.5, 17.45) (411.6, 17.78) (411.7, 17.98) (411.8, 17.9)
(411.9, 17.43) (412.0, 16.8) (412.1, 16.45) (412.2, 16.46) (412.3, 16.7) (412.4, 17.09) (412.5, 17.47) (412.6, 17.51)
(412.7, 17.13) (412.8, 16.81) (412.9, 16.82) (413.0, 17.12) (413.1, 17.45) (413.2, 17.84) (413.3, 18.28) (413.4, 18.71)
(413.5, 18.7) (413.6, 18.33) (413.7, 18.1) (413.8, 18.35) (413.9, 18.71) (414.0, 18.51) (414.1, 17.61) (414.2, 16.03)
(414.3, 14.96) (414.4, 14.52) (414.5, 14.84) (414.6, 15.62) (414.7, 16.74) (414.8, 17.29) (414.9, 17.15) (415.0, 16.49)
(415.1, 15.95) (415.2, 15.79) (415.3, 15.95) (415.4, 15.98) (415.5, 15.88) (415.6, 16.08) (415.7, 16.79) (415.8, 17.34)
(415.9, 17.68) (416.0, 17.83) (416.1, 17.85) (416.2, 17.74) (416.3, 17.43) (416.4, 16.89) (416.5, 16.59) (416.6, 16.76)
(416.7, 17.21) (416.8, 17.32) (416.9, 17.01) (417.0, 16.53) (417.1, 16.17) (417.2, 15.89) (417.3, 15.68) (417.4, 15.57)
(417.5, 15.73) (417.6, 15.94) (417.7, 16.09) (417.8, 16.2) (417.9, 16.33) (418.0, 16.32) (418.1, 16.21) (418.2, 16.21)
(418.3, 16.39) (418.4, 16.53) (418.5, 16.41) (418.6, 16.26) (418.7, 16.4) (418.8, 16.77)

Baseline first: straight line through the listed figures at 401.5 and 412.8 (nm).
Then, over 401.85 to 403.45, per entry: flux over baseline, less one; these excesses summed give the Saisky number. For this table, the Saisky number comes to 0.3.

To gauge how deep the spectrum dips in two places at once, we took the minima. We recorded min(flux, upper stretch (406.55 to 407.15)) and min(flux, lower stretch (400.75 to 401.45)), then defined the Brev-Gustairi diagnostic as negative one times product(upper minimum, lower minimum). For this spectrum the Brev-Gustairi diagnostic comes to -212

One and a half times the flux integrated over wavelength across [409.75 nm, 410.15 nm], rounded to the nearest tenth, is 8.6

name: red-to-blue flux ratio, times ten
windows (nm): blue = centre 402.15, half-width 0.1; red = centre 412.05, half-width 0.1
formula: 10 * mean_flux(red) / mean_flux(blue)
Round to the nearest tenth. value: 9.7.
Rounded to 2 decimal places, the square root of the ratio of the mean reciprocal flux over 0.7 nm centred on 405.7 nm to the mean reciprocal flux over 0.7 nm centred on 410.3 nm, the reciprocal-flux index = 0.94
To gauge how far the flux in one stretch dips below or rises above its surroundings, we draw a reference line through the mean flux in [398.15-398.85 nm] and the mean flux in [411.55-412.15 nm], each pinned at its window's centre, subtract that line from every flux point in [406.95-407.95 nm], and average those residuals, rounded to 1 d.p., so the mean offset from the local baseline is -1.0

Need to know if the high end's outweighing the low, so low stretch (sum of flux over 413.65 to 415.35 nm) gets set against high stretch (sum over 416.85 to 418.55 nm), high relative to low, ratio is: 0.974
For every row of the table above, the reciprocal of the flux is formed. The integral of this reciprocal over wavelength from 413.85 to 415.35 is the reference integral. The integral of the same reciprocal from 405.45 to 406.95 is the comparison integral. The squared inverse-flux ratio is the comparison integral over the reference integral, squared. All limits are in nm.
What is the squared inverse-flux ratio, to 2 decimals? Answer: 1.11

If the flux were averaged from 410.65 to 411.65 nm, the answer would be 16.5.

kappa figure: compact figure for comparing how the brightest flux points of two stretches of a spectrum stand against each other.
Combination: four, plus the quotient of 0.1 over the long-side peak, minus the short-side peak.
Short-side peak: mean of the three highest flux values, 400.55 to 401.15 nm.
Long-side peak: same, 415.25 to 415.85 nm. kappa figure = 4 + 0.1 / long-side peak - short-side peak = -11.9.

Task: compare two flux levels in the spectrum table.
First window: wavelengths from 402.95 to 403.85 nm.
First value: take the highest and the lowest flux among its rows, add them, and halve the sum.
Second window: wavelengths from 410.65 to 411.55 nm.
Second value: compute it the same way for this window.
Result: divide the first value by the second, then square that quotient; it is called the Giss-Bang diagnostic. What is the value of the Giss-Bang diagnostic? 0.99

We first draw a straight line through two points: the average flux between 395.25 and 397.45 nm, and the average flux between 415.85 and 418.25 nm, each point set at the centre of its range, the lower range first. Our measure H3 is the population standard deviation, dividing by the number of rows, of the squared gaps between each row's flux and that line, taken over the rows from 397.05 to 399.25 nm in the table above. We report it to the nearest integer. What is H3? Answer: 14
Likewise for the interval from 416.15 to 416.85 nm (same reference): 1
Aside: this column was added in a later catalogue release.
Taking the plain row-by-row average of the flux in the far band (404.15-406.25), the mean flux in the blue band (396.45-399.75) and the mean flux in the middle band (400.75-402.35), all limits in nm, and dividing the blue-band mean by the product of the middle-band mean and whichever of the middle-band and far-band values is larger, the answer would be 0.043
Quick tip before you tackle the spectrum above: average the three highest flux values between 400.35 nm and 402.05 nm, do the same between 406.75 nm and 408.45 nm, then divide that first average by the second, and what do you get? 1.03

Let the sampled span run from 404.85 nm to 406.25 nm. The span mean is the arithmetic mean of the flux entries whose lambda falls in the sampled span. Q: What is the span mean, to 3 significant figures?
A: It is 16.2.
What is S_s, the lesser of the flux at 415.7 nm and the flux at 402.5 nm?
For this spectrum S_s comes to 17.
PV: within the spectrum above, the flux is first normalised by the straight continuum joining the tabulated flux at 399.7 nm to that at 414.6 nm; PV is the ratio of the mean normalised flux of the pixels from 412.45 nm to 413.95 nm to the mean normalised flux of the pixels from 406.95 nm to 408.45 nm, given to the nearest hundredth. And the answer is 1.10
